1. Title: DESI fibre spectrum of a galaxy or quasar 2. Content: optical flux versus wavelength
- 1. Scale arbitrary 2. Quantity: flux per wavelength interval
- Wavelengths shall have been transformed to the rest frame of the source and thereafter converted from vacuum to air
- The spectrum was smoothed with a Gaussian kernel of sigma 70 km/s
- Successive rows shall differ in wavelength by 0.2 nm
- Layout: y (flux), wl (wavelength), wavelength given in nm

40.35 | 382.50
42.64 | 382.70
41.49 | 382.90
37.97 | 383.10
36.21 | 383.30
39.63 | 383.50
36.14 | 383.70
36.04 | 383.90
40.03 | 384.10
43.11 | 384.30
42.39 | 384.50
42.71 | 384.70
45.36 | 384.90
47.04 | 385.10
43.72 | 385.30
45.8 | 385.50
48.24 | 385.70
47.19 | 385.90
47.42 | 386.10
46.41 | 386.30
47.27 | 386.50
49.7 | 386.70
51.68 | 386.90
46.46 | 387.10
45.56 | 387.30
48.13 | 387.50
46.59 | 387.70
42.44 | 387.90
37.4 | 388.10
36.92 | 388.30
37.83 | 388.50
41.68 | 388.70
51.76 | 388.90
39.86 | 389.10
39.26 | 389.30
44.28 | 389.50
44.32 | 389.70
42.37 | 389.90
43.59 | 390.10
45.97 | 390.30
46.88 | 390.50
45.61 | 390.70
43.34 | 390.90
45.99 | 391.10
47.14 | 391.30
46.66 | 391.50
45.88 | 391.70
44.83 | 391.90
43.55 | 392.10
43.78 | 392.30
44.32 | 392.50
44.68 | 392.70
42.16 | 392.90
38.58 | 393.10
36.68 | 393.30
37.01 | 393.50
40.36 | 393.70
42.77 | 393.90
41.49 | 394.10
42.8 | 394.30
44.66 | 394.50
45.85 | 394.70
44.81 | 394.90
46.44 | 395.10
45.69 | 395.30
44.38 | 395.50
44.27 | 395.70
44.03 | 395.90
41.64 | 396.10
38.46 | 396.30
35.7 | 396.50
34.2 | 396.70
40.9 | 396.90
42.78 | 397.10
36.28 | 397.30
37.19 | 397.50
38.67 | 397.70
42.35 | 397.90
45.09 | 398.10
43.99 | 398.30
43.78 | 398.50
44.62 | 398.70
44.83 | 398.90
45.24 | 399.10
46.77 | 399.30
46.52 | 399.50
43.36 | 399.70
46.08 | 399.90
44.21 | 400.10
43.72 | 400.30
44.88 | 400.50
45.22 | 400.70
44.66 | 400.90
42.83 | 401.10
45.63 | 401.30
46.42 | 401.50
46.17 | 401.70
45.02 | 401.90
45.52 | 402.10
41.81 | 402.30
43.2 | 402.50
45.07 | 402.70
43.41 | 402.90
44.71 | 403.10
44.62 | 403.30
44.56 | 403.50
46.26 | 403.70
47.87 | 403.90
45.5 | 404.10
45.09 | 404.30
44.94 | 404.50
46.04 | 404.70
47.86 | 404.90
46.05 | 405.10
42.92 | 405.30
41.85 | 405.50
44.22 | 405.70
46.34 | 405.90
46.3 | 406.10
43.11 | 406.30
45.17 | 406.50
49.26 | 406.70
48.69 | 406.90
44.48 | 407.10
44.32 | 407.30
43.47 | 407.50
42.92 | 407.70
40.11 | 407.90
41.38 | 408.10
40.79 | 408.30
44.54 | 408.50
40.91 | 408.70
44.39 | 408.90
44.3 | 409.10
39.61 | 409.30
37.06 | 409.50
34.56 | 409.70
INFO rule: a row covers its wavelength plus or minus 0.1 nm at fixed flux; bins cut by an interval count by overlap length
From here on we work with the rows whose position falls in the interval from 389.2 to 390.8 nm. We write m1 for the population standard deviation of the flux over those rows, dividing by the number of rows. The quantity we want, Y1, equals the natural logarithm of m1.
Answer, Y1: 0.8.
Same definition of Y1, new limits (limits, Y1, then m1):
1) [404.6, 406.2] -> 0.6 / 1.9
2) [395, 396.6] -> 1.3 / 3.5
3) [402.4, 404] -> 0.3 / 1.4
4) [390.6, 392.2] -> 0.3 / 1.3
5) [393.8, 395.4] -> 0.5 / 1.7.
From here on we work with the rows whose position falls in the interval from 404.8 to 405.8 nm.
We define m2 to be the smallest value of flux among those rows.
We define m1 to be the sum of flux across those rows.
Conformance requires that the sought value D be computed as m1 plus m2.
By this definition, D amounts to 265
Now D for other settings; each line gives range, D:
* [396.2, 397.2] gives 226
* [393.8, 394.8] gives 259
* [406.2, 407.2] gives 274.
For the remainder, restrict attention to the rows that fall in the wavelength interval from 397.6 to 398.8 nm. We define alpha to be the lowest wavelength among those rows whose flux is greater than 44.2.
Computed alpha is 398.10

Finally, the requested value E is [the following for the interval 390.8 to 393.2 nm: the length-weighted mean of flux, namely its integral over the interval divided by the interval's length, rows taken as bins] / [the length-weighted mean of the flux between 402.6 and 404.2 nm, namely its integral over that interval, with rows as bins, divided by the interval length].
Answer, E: 0.98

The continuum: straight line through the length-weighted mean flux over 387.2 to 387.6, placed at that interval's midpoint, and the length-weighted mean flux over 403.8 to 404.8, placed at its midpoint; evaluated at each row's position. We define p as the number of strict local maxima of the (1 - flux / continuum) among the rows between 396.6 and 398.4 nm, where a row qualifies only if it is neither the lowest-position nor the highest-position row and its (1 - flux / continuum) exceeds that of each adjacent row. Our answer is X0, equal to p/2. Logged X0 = 0.5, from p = 1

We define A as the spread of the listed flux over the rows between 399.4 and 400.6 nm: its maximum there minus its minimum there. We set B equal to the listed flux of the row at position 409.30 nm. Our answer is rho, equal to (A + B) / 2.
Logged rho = 21.4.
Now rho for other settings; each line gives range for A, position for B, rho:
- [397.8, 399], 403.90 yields 25.3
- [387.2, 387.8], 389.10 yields 21.2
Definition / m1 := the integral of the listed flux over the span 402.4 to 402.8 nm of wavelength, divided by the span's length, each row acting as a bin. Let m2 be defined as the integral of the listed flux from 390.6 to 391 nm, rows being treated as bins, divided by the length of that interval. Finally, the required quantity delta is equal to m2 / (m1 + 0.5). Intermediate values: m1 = 44.1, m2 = 44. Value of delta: 1.00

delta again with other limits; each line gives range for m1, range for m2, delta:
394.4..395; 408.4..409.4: 0.94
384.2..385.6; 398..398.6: 0.99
